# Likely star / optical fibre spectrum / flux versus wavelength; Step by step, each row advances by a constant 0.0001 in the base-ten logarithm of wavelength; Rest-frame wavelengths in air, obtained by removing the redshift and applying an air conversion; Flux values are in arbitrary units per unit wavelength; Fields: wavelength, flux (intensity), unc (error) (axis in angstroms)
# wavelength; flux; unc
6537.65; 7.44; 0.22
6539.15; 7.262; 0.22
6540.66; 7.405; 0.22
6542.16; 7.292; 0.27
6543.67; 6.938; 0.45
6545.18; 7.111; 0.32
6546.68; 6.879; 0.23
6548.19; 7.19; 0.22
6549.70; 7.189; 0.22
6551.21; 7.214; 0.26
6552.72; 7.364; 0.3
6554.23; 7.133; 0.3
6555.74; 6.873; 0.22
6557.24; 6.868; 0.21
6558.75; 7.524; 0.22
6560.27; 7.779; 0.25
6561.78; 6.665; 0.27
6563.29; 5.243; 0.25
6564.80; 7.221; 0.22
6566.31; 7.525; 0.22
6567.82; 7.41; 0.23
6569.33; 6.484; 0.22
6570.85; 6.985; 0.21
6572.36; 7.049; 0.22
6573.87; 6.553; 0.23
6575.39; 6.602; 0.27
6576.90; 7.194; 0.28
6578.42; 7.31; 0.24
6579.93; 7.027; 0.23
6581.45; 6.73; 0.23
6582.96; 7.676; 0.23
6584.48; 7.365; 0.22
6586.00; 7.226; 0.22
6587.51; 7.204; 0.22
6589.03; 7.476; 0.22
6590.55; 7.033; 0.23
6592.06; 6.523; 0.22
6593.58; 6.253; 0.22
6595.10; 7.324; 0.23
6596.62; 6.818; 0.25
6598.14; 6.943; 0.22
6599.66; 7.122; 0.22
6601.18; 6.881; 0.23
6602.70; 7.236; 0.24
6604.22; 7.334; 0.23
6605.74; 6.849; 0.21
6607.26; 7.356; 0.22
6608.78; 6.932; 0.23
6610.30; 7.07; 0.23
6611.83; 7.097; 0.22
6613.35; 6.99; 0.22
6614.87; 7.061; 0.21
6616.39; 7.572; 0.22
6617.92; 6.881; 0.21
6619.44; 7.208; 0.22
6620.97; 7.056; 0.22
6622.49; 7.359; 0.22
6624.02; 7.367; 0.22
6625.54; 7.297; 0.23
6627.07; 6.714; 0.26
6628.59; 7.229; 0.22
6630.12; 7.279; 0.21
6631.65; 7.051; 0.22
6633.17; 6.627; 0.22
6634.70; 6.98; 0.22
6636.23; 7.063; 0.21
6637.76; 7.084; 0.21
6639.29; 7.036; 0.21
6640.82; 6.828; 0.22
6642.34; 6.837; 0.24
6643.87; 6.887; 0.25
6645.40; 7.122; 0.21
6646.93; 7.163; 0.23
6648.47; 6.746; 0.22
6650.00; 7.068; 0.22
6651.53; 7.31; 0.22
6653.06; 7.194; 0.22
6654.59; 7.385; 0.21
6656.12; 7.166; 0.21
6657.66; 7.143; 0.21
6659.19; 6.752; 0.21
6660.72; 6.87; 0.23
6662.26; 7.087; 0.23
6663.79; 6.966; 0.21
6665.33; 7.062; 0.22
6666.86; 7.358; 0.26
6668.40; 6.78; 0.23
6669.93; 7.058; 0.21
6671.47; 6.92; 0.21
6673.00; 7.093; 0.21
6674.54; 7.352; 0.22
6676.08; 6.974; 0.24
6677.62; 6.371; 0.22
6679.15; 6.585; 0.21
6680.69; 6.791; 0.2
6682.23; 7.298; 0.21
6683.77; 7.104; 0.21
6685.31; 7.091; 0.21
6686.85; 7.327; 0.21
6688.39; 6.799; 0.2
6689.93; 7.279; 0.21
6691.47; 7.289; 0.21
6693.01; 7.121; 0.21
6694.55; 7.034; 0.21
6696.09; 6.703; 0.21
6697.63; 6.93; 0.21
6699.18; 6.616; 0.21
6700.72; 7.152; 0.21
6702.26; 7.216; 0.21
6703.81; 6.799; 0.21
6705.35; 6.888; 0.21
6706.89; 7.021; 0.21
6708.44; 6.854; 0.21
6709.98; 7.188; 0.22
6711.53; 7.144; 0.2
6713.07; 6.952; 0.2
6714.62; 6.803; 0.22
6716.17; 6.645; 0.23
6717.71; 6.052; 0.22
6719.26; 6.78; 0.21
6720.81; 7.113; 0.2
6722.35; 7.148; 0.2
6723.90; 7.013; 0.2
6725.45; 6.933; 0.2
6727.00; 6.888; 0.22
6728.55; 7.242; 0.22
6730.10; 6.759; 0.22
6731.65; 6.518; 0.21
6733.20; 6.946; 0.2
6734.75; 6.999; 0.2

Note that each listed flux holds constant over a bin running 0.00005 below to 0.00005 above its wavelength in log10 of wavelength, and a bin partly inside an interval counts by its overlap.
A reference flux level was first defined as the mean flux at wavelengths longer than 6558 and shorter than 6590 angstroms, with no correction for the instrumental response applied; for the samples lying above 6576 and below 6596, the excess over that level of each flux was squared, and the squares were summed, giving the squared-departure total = 1.9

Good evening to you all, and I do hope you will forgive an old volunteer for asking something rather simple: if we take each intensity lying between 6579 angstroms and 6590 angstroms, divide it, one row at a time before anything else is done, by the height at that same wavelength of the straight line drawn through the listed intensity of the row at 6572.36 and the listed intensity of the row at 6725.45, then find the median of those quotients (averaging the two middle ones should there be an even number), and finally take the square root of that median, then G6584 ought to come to 1.01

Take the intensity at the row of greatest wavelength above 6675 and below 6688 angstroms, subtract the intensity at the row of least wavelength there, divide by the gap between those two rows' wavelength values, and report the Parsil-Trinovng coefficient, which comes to 0.033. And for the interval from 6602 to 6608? 0.026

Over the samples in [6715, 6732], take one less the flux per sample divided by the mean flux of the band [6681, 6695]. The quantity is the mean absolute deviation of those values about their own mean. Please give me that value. 0.035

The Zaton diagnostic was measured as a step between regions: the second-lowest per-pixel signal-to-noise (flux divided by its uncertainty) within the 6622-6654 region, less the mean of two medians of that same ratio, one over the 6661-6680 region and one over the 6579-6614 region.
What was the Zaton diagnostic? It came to -4.2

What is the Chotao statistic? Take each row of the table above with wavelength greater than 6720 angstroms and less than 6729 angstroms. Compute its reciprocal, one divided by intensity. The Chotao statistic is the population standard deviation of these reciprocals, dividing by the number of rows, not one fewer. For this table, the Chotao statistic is 0.0025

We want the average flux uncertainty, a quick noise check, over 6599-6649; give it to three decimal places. 0.223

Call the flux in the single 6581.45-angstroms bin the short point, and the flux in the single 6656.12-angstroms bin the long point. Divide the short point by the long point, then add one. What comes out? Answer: 1.94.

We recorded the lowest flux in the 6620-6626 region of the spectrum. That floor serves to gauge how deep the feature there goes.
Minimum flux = 7.056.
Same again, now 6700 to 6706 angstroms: 6.799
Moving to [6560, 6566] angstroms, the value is 5.243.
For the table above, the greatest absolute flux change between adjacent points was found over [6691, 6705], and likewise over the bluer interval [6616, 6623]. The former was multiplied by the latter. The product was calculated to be 0.370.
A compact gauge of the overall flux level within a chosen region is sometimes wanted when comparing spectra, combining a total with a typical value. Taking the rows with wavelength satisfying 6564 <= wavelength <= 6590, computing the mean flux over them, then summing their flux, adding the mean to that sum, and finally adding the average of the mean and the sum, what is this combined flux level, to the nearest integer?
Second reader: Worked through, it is 192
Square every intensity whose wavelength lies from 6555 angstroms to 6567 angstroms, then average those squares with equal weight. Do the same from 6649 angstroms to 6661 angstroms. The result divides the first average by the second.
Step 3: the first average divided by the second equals 0.97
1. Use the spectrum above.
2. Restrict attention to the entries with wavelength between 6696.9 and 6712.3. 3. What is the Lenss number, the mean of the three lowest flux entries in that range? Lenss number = 6.8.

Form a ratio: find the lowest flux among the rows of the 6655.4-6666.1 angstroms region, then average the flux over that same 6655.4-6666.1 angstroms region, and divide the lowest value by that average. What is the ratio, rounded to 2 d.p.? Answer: 0.96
